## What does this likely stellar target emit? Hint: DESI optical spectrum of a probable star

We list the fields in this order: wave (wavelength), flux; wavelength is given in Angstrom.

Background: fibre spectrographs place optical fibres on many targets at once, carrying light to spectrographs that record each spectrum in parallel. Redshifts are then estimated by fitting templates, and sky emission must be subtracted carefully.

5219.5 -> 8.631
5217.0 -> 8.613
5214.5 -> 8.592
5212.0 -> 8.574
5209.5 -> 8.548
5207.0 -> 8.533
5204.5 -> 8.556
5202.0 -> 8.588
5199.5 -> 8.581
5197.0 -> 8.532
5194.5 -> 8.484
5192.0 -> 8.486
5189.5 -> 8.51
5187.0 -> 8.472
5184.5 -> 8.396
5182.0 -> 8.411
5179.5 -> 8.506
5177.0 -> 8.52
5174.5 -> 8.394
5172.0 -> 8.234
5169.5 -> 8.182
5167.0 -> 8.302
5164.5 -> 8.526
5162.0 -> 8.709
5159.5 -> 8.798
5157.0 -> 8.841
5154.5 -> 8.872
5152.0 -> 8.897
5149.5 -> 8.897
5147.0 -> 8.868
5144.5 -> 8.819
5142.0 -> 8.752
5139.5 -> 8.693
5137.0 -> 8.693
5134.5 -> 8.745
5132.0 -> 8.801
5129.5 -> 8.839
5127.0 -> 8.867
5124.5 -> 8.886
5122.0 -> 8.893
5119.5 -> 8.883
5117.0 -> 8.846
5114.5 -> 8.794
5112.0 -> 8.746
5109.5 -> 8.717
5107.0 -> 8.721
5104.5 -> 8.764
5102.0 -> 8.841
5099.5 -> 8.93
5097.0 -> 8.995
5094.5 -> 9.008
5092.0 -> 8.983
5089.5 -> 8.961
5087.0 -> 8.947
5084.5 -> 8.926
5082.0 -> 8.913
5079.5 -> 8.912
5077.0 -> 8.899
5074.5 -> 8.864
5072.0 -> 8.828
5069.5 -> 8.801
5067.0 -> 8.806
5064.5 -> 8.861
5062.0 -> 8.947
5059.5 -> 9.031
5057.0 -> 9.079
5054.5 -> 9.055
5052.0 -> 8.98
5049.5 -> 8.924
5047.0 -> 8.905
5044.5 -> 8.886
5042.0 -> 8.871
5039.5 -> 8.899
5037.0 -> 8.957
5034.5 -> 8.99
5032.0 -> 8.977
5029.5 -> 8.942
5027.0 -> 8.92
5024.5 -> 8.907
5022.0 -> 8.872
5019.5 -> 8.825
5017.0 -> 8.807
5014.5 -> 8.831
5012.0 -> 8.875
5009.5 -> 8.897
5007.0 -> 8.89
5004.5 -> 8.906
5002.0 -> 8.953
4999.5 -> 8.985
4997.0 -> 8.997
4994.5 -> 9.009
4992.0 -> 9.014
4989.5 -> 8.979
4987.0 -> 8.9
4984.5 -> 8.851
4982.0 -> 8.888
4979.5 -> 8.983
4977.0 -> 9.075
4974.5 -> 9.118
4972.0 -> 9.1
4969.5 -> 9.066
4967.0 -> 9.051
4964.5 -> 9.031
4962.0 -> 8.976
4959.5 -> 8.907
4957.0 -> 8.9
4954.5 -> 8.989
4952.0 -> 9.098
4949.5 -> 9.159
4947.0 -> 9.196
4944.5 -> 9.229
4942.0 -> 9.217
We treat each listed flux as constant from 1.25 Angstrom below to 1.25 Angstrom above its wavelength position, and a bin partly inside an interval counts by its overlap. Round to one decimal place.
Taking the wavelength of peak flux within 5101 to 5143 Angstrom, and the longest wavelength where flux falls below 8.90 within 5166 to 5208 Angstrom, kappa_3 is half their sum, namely 5164.5 Angstrom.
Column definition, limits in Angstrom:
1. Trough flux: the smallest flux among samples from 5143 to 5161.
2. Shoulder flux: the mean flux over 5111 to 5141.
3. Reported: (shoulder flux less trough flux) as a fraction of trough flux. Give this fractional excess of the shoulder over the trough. 0.001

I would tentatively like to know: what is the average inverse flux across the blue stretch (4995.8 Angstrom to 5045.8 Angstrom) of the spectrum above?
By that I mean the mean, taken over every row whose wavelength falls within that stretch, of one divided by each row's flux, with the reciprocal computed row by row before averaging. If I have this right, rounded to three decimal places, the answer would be 0.112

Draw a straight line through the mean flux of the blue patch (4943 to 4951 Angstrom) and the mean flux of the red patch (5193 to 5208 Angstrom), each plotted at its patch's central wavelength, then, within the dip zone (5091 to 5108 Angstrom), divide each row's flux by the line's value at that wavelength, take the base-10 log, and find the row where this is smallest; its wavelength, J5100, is 5107.0 Angstrom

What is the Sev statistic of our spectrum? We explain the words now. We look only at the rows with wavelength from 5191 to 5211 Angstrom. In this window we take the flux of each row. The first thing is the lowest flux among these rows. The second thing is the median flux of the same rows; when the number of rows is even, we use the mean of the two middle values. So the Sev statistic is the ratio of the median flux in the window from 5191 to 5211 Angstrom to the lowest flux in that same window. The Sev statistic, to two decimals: 1.01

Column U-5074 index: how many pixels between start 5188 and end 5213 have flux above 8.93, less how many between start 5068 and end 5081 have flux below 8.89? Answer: -3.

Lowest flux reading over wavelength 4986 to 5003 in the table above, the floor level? 8.9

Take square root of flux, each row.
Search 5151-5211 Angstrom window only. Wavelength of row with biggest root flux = 5152.0 Angstrom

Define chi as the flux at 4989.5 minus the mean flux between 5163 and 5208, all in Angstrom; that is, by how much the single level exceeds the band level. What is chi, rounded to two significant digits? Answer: 0.52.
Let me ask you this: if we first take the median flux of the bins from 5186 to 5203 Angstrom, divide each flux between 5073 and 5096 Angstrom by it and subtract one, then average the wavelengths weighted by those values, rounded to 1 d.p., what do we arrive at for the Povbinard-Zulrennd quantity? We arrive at 5085.1 Angstrom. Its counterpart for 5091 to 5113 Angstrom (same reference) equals 5100.0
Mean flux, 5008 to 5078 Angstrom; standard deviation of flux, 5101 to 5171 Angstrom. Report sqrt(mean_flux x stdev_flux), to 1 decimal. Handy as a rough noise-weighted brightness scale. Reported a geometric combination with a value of 1.2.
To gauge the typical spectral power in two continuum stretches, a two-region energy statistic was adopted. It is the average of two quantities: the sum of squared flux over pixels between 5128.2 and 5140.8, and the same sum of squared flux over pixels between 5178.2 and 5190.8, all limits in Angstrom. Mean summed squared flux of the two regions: 370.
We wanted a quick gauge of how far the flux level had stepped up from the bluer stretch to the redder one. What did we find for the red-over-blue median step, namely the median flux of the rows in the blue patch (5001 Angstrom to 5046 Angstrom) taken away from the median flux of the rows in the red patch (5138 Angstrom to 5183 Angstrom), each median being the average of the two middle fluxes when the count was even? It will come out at -0.20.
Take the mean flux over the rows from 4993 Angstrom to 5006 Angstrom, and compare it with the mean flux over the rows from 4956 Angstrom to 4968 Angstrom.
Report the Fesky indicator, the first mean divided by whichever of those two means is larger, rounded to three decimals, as 1.000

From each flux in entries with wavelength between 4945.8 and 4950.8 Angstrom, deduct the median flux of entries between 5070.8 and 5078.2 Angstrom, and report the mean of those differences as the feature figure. 0.31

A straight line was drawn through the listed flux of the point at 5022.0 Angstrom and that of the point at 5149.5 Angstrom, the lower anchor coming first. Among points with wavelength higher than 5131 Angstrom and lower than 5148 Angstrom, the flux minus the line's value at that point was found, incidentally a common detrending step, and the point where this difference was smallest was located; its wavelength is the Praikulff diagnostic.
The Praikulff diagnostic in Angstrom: 5139.5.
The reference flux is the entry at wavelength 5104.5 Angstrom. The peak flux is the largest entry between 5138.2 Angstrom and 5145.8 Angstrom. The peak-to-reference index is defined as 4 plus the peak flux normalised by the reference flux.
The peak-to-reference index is 5.01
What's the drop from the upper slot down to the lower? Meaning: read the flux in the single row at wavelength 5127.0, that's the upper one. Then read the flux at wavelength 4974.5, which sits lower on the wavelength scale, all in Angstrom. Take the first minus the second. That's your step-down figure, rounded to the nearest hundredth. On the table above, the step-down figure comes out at -0.25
